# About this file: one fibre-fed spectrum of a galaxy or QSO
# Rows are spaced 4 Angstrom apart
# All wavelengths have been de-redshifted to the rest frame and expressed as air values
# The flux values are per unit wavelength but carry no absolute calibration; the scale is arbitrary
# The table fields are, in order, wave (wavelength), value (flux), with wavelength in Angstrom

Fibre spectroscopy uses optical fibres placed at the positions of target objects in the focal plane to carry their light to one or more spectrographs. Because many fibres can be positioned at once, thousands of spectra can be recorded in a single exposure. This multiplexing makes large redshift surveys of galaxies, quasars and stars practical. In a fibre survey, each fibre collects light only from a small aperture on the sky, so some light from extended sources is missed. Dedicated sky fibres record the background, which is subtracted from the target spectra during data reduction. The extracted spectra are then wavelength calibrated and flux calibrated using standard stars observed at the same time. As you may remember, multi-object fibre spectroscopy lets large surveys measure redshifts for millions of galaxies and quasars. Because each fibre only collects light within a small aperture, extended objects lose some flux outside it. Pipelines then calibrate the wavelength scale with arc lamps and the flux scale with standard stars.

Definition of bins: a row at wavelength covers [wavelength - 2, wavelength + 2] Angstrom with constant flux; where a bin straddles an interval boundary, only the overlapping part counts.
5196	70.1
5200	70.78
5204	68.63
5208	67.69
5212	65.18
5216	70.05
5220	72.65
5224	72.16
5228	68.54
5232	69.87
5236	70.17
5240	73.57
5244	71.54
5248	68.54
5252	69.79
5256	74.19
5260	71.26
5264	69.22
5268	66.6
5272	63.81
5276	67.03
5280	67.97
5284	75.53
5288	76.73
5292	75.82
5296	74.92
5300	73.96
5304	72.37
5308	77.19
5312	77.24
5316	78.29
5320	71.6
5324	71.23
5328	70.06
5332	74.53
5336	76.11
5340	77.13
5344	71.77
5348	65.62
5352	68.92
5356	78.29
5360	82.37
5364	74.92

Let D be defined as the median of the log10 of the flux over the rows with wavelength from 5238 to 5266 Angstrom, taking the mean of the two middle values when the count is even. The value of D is 1.85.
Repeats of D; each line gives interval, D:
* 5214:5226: 1.86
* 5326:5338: 1.87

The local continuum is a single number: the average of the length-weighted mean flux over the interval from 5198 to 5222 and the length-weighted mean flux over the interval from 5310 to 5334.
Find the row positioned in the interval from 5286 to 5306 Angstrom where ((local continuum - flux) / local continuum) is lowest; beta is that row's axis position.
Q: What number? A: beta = 5288 Angstrom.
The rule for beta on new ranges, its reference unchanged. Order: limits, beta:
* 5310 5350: 5316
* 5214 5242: 5240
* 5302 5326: 5316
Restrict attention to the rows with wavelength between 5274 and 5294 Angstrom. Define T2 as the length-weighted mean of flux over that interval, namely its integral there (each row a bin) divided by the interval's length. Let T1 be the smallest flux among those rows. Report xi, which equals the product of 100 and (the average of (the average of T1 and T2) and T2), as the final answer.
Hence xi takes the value 7122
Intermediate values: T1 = 67.03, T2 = 73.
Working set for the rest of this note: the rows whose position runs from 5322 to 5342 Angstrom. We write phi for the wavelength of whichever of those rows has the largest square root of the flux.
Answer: 5340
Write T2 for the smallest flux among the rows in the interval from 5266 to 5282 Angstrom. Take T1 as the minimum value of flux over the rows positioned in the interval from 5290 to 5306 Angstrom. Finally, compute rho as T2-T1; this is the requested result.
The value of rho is -8.6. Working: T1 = 72.37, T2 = 63.81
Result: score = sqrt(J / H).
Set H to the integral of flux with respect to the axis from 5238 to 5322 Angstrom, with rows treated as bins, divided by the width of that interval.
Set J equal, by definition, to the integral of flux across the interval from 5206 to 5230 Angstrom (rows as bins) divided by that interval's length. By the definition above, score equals 0.98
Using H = 72.2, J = 69.4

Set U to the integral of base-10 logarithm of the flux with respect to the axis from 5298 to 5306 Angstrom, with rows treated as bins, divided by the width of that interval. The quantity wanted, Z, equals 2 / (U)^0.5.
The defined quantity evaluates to 1.46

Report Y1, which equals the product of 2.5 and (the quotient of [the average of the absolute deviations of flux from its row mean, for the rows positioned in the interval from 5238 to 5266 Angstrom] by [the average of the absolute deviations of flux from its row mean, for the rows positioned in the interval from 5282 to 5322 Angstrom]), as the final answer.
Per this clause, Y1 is 2.5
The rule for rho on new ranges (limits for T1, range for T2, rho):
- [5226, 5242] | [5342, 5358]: -2.9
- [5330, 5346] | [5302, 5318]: 0.6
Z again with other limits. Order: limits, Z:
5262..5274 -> 1.48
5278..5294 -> 1.46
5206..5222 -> 1.48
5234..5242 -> 1.47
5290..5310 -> 1.46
